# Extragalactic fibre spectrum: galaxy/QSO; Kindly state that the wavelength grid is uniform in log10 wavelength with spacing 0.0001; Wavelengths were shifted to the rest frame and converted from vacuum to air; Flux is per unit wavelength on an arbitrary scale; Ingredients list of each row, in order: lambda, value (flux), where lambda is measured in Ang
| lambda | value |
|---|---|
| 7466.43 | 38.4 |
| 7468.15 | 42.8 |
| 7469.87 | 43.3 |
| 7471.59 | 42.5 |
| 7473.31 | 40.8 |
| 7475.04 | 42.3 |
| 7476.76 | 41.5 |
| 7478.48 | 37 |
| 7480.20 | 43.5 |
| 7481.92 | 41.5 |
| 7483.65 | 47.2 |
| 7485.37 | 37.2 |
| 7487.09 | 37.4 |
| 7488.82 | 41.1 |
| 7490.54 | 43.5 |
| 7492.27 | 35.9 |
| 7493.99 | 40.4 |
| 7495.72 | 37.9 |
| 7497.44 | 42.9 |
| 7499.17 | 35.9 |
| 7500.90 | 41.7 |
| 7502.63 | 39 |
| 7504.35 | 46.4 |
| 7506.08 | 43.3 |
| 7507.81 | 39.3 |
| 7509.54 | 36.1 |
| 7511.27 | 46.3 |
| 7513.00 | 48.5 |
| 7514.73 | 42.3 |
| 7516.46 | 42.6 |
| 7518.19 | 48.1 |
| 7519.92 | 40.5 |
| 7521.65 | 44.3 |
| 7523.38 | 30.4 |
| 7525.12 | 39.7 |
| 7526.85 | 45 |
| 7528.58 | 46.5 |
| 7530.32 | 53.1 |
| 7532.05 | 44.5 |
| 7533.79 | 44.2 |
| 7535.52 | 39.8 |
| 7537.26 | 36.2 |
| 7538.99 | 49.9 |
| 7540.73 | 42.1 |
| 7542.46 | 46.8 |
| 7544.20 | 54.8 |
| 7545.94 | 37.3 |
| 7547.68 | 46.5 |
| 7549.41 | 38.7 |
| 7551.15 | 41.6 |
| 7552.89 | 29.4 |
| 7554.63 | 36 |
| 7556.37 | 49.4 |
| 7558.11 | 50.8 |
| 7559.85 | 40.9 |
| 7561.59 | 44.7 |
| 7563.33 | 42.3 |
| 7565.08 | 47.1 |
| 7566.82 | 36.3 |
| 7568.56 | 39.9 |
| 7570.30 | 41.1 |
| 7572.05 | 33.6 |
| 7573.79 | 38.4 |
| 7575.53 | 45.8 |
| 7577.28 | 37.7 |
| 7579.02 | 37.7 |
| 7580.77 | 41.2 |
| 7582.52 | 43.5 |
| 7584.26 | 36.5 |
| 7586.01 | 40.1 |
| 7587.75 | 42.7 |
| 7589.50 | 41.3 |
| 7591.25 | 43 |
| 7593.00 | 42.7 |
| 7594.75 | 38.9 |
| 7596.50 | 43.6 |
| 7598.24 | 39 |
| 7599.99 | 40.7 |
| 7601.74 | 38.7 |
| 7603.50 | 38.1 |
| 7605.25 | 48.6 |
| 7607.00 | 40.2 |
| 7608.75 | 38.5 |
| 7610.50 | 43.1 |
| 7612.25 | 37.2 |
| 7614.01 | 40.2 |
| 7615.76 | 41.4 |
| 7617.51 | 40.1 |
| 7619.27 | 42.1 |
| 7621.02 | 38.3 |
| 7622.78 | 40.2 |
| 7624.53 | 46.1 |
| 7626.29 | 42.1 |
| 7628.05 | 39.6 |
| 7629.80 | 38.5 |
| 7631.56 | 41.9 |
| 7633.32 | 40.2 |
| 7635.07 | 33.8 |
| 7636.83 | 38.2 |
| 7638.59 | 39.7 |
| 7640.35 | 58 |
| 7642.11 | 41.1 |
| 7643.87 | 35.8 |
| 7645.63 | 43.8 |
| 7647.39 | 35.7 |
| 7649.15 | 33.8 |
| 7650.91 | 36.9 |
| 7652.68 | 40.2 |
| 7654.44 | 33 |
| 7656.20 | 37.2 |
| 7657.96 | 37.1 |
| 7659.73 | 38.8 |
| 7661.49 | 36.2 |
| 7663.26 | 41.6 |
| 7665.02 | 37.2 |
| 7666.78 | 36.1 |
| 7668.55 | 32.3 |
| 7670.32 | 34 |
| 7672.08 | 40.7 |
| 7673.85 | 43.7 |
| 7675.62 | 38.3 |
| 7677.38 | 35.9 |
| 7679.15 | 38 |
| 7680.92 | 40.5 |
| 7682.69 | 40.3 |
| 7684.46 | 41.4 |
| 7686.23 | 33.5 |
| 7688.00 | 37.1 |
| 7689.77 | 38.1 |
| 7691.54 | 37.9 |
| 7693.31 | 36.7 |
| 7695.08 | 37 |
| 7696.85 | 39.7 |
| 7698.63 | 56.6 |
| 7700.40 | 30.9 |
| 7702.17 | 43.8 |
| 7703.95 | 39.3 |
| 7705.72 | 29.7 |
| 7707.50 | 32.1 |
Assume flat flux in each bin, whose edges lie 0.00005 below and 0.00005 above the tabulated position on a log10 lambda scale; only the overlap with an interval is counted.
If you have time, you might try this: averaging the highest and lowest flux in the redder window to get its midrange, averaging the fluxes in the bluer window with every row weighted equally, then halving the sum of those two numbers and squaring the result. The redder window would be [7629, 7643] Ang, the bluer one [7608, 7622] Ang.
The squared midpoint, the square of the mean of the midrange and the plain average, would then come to 1850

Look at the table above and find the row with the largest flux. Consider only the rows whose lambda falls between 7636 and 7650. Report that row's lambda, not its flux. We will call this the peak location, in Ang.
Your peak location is 7640.35 Ang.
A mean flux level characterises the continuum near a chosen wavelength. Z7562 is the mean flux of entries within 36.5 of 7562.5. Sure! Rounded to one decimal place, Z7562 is 42.2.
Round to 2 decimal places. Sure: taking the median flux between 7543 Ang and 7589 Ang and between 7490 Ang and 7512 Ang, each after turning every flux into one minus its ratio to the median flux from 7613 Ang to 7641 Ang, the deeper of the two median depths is 0.00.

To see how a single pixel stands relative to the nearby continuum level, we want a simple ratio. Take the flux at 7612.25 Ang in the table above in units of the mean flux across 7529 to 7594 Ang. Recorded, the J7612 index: 0.88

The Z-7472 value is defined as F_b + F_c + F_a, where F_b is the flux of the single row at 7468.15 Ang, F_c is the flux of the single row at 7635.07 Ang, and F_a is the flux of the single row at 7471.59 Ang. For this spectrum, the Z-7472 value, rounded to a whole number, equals 119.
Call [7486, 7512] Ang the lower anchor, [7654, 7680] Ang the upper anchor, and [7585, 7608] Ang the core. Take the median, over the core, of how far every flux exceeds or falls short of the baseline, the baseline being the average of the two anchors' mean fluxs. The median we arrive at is 1.8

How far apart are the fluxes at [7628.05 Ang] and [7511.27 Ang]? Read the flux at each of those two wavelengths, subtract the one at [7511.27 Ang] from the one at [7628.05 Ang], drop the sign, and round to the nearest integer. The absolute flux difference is 7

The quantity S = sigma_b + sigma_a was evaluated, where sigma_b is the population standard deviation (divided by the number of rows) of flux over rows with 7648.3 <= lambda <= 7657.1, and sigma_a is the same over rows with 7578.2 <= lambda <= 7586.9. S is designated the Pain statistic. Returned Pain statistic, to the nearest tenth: 5.1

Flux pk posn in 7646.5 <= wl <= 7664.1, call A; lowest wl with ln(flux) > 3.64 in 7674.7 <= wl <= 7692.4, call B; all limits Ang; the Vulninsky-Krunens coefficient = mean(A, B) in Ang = 7669.4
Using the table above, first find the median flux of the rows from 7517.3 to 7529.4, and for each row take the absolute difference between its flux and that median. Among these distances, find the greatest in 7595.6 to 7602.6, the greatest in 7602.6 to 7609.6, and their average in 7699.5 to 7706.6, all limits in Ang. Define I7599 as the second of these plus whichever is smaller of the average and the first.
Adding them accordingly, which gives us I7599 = 12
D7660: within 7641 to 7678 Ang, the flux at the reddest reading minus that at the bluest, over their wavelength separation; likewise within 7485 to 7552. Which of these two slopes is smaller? -0.15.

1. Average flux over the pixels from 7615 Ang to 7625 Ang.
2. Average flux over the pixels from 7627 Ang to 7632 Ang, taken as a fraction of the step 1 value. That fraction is 0.97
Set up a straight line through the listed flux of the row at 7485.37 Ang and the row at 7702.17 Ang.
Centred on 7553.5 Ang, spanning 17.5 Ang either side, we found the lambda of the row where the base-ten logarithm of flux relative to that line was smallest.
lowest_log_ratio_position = 7552.89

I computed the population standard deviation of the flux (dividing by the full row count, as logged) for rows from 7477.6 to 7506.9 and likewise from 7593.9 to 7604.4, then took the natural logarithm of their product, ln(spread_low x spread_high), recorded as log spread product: 1.8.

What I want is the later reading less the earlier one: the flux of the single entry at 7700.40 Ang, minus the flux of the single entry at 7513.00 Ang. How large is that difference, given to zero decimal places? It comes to -18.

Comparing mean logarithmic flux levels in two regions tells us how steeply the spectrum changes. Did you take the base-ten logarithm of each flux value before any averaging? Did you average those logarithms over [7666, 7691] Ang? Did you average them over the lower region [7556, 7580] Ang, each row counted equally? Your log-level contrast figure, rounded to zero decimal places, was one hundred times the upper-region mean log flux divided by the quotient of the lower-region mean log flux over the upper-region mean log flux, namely 154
